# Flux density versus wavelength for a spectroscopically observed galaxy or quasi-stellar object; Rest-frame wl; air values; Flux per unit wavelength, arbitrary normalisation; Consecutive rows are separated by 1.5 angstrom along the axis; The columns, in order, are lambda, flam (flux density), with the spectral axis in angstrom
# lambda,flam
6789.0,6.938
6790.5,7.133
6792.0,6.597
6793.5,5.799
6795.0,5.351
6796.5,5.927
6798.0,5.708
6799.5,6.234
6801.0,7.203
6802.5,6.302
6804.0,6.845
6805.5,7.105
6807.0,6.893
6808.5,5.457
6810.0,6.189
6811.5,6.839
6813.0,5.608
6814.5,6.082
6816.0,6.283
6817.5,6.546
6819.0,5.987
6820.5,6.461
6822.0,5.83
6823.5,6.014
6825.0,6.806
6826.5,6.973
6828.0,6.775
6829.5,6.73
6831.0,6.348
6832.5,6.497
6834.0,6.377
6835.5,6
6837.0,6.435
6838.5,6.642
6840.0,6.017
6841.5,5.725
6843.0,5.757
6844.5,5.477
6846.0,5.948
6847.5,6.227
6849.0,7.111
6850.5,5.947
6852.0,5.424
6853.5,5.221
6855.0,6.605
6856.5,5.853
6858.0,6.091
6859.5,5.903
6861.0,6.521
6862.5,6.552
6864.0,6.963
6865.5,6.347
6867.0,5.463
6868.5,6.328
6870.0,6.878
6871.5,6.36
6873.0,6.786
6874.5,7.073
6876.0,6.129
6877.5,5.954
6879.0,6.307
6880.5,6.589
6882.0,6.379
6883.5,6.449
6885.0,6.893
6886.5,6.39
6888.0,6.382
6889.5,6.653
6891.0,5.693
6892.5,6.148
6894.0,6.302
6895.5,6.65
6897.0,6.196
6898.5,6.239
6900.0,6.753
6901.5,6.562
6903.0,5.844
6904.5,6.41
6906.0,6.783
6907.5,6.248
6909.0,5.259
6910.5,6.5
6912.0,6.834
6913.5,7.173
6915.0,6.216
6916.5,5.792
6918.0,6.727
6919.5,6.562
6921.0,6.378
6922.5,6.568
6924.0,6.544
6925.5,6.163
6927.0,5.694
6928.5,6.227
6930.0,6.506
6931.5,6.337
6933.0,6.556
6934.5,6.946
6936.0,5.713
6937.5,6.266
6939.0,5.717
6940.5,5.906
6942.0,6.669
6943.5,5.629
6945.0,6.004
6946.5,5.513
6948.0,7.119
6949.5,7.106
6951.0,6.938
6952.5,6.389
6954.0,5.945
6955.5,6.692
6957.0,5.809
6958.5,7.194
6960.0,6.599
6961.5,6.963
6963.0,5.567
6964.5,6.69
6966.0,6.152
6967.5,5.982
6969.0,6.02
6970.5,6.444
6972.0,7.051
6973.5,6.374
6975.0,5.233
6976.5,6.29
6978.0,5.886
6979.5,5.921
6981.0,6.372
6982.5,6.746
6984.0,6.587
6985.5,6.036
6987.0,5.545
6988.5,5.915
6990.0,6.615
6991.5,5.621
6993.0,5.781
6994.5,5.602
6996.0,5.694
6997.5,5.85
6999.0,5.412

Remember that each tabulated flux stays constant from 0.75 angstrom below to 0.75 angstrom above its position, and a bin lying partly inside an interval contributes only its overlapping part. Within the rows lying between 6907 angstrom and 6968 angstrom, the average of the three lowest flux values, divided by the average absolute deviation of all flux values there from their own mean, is 13.0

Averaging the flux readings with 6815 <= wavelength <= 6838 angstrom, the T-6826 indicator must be 6.40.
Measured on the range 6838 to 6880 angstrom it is 6.20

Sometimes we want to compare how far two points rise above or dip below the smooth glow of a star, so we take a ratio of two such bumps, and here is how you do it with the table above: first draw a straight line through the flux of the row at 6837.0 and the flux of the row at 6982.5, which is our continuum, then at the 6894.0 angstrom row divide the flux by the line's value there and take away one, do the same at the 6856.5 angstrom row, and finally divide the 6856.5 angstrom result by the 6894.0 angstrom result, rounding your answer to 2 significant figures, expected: 2.5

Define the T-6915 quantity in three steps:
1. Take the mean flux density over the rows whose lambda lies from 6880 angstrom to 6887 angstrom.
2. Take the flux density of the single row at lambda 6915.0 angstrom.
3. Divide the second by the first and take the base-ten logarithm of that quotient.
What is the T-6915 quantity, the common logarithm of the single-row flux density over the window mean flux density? -0.022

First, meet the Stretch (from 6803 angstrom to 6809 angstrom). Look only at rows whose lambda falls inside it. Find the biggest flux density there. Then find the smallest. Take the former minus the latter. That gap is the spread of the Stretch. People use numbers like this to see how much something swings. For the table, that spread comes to 1.65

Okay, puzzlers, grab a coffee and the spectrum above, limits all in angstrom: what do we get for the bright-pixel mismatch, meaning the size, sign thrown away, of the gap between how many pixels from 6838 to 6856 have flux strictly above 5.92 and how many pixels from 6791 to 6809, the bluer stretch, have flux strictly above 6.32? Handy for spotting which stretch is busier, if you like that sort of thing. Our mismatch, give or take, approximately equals 2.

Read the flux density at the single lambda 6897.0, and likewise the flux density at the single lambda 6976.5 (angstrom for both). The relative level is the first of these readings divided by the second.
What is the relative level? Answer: 0.99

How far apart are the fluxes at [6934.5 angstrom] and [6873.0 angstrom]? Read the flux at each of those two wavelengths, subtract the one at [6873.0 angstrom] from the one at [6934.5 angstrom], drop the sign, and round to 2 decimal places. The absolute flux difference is 0.16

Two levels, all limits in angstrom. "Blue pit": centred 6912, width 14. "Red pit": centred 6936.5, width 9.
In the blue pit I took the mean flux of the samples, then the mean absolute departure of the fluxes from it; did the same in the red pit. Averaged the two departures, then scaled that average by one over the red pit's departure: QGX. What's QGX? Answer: 1.06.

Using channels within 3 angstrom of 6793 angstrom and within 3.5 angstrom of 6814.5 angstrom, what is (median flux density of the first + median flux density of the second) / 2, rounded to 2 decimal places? 6.24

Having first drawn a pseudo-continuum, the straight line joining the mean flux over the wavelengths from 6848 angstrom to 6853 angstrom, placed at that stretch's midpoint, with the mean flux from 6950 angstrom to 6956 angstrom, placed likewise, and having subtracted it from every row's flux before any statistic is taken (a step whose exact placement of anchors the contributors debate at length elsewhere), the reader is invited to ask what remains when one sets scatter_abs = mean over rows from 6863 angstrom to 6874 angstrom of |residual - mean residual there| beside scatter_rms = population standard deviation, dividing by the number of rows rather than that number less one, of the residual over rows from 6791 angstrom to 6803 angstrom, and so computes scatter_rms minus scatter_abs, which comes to 0.17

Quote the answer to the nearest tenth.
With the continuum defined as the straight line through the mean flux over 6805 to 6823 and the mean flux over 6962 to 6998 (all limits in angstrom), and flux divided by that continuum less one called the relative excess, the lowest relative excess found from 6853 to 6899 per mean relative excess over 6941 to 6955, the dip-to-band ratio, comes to -4.0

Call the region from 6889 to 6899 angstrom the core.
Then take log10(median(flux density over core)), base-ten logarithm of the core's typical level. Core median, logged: 0.795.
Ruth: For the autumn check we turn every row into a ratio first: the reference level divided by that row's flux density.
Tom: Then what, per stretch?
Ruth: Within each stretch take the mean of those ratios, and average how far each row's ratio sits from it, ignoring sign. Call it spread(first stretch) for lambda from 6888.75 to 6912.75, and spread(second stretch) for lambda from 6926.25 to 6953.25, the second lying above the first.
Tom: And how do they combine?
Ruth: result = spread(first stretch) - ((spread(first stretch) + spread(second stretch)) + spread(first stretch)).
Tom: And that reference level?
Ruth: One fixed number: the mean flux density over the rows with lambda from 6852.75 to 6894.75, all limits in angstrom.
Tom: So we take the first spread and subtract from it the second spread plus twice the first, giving -0.125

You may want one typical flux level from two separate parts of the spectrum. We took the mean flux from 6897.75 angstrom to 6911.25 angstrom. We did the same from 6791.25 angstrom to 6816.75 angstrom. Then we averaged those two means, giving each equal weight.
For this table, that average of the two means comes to 6.27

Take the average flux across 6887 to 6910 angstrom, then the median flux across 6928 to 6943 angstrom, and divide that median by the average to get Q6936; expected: 1.00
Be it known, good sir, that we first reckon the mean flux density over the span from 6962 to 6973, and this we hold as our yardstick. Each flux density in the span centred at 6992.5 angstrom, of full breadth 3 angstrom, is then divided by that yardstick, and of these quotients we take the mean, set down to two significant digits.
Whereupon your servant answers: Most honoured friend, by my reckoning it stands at 0.91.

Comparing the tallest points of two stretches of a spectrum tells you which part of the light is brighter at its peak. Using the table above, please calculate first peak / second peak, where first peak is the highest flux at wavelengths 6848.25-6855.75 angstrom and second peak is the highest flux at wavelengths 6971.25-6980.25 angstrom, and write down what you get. 1.01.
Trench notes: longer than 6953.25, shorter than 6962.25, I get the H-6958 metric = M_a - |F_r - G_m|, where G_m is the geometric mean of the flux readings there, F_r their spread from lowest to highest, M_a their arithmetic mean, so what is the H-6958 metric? 1.40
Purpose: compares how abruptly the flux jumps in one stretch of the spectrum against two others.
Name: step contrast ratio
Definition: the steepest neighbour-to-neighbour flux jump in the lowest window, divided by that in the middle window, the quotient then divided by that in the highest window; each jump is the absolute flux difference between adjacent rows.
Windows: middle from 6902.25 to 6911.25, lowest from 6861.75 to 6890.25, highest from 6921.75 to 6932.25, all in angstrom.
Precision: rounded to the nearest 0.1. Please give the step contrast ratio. 1.4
